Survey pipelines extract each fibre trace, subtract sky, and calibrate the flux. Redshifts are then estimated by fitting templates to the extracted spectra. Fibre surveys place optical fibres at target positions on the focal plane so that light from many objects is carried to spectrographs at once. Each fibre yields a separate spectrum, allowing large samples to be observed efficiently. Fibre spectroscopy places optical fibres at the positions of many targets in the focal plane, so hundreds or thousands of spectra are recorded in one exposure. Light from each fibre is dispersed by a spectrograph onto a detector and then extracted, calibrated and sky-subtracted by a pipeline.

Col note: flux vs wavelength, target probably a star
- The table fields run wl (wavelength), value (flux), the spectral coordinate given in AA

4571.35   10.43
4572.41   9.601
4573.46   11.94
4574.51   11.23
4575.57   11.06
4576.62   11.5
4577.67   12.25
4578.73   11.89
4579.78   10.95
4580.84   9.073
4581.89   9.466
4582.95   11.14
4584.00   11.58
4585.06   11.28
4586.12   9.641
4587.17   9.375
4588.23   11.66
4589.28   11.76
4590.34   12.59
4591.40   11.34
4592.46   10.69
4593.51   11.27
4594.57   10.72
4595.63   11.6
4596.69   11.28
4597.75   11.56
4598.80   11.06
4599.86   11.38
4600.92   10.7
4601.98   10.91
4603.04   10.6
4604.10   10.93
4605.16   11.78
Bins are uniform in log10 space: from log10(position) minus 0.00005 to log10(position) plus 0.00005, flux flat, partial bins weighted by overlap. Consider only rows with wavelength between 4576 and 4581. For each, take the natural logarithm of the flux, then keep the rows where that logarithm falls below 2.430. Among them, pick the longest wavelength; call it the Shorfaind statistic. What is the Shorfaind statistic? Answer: 4580.84 AA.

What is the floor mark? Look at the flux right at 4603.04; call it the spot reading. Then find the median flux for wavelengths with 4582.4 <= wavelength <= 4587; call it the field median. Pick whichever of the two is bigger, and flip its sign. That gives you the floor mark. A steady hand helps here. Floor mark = -11.2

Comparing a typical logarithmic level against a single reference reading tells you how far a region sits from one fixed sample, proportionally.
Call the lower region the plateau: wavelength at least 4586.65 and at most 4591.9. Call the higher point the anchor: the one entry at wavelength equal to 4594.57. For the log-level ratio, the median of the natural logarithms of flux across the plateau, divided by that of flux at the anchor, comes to 1.04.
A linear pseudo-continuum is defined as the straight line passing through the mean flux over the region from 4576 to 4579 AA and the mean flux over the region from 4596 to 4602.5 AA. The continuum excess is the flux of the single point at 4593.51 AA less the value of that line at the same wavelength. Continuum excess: -0.08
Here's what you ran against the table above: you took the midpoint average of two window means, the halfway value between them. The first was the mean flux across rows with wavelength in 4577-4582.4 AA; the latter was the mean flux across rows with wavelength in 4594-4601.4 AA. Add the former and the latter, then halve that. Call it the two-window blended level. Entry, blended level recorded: 11.0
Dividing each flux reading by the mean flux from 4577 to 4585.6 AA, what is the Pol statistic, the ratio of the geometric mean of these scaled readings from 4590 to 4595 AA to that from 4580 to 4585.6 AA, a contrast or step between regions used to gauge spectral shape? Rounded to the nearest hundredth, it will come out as 1.08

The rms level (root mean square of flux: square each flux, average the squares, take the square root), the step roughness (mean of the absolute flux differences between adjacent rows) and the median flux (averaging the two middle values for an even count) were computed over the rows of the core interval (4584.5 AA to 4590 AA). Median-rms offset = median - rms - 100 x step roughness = -107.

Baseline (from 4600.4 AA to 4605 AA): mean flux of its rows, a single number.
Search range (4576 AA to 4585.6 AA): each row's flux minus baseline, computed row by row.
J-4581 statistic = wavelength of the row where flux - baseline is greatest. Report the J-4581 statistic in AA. 4577.67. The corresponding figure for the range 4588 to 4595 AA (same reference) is 4590.34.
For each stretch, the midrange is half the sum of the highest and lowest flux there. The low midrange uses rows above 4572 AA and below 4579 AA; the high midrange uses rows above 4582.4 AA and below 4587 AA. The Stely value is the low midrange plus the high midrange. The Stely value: 21.5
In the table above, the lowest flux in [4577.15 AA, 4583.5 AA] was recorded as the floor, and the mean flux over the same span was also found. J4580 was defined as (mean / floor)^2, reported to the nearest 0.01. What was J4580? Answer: 1.42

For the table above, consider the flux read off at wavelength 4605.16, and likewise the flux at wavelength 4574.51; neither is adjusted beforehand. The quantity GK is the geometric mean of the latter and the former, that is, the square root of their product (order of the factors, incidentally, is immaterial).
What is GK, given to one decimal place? 11.5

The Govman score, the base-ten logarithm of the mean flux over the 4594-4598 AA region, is 1.05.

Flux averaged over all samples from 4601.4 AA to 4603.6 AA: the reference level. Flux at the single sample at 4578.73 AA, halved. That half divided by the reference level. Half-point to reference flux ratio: 0.55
